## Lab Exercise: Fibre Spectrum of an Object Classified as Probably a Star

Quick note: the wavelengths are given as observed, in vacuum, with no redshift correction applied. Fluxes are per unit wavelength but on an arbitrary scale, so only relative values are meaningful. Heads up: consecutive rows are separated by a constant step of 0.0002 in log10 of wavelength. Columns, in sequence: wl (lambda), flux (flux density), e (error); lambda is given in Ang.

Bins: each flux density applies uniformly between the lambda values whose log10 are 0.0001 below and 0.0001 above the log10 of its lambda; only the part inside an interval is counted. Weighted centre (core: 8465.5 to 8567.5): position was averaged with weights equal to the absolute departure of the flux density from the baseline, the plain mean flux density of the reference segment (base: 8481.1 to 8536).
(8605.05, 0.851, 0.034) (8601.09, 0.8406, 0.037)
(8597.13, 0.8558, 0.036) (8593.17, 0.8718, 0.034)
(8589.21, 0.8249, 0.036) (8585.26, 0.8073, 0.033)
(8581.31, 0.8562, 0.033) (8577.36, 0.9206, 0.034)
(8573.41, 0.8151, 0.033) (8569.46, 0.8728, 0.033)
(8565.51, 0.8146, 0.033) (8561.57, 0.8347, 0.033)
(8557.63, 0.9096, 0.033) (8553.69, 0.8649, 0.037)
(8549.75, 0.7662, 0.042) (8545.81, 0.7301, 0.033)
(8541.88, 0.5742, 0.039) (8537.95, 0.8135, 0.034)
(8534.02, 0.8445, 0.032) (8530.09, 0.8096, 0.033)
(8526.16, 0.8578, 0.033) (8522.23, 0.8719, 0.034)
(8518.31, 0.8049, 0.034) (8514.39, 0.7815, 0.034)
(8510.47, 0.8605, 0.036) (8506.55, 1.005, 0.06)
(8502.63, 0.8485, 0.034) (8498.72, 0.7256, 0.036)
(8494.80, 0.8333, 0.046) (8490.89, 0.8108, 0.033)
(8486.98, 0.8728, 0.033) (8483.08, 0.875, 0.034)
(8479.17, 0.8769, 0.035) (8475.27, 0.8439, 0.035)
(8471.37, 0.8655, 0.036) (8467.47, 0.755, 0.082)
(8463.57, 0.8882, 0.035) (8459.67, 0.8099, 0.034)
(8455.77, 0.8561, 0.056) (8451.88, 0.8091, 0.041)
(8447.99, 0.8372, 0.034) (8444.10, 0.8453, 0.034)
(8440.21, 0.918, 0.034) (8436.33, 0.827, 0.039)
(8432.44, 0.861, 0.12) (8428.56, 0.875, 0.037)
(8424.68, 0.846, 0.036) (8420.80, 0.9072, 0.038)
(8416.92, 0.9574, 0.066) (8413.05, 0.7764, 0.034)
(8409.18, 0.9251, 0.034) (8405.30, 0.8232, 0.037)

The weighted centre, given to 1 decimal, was 8520.9 Ang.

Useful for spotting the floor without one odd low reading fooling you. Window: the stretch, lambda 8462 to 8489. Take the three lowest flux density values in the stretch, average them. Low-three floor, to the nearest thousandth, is 0.821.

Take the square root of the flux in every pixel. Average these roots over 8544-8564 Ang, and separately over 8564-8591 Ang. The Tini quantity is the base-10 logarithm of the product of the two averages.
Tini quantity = -0.080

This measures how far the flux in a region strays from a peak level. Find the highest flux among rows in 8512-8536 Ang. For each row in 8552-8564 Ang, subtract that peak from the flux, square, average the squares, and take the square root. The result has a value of 0.031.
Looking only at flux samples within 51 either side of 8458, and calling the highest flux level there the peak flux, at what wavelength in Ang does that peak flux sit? 8506.55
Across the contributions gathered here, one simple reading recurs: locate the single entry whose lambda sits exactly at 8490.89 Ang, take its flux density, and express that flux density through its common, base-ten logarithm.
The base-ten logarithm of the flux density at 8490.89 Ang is -0.091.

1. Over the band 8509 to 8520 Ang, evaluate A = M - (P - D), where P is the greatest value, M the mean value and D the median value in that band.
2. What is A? 0.76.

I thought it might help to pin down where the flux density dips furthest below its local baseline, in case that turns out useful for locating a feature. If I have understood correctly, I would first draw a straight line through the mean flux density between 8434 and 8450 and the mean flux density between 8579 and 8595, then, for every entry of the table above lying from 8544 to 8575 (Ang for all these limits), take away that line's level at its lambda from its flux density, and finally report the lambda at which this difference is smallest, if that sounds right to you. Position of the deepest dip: 8545.81 Ang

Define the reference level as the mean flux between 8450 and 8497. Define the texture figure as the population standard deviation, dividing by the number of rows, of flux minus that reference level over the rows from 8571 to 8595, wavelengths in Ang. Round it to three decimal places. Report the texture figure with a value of 0.039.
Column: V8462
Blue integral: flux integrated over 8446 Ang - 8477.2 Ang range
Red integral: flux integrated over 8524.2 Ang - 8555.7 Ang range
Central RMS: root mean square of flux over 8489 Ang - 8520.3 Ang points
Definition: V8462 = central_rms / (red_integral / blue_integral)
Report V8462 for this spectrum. 0.883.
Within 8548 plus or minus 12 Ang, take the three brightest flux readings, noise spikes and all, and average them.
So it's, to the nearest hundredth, 0.86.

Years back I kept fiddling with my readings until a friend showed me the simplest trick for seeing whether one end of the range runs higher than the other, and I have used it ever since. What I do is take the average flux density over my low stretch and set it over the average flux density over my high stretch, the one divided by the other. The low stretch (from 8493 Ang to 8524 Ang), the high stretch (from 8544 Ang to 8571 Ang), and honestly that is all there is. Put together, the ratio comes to 1.02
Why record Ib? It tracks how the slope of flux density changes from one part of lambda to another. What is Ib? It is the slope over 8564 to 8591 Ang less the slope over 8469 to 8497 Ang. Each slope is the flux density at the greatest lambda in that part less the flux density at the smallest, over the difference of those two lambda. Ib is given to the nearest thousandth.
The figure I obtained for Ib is 0.002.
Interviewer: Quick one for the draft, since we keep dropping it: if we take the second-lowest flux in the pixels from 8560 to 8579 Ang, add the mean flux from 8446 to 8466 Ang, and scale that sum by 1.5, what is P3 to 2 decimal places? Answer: 2.48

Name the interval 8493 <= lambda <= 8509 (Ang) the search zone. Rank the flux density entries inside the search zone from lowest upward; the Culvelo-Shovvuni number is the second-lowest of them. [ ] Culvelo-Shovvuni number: 0.8333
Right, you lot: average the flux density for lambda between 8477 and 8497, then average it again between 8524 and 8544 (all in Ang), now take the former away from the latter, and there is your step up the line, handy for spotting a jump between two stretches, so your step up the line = -0.07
